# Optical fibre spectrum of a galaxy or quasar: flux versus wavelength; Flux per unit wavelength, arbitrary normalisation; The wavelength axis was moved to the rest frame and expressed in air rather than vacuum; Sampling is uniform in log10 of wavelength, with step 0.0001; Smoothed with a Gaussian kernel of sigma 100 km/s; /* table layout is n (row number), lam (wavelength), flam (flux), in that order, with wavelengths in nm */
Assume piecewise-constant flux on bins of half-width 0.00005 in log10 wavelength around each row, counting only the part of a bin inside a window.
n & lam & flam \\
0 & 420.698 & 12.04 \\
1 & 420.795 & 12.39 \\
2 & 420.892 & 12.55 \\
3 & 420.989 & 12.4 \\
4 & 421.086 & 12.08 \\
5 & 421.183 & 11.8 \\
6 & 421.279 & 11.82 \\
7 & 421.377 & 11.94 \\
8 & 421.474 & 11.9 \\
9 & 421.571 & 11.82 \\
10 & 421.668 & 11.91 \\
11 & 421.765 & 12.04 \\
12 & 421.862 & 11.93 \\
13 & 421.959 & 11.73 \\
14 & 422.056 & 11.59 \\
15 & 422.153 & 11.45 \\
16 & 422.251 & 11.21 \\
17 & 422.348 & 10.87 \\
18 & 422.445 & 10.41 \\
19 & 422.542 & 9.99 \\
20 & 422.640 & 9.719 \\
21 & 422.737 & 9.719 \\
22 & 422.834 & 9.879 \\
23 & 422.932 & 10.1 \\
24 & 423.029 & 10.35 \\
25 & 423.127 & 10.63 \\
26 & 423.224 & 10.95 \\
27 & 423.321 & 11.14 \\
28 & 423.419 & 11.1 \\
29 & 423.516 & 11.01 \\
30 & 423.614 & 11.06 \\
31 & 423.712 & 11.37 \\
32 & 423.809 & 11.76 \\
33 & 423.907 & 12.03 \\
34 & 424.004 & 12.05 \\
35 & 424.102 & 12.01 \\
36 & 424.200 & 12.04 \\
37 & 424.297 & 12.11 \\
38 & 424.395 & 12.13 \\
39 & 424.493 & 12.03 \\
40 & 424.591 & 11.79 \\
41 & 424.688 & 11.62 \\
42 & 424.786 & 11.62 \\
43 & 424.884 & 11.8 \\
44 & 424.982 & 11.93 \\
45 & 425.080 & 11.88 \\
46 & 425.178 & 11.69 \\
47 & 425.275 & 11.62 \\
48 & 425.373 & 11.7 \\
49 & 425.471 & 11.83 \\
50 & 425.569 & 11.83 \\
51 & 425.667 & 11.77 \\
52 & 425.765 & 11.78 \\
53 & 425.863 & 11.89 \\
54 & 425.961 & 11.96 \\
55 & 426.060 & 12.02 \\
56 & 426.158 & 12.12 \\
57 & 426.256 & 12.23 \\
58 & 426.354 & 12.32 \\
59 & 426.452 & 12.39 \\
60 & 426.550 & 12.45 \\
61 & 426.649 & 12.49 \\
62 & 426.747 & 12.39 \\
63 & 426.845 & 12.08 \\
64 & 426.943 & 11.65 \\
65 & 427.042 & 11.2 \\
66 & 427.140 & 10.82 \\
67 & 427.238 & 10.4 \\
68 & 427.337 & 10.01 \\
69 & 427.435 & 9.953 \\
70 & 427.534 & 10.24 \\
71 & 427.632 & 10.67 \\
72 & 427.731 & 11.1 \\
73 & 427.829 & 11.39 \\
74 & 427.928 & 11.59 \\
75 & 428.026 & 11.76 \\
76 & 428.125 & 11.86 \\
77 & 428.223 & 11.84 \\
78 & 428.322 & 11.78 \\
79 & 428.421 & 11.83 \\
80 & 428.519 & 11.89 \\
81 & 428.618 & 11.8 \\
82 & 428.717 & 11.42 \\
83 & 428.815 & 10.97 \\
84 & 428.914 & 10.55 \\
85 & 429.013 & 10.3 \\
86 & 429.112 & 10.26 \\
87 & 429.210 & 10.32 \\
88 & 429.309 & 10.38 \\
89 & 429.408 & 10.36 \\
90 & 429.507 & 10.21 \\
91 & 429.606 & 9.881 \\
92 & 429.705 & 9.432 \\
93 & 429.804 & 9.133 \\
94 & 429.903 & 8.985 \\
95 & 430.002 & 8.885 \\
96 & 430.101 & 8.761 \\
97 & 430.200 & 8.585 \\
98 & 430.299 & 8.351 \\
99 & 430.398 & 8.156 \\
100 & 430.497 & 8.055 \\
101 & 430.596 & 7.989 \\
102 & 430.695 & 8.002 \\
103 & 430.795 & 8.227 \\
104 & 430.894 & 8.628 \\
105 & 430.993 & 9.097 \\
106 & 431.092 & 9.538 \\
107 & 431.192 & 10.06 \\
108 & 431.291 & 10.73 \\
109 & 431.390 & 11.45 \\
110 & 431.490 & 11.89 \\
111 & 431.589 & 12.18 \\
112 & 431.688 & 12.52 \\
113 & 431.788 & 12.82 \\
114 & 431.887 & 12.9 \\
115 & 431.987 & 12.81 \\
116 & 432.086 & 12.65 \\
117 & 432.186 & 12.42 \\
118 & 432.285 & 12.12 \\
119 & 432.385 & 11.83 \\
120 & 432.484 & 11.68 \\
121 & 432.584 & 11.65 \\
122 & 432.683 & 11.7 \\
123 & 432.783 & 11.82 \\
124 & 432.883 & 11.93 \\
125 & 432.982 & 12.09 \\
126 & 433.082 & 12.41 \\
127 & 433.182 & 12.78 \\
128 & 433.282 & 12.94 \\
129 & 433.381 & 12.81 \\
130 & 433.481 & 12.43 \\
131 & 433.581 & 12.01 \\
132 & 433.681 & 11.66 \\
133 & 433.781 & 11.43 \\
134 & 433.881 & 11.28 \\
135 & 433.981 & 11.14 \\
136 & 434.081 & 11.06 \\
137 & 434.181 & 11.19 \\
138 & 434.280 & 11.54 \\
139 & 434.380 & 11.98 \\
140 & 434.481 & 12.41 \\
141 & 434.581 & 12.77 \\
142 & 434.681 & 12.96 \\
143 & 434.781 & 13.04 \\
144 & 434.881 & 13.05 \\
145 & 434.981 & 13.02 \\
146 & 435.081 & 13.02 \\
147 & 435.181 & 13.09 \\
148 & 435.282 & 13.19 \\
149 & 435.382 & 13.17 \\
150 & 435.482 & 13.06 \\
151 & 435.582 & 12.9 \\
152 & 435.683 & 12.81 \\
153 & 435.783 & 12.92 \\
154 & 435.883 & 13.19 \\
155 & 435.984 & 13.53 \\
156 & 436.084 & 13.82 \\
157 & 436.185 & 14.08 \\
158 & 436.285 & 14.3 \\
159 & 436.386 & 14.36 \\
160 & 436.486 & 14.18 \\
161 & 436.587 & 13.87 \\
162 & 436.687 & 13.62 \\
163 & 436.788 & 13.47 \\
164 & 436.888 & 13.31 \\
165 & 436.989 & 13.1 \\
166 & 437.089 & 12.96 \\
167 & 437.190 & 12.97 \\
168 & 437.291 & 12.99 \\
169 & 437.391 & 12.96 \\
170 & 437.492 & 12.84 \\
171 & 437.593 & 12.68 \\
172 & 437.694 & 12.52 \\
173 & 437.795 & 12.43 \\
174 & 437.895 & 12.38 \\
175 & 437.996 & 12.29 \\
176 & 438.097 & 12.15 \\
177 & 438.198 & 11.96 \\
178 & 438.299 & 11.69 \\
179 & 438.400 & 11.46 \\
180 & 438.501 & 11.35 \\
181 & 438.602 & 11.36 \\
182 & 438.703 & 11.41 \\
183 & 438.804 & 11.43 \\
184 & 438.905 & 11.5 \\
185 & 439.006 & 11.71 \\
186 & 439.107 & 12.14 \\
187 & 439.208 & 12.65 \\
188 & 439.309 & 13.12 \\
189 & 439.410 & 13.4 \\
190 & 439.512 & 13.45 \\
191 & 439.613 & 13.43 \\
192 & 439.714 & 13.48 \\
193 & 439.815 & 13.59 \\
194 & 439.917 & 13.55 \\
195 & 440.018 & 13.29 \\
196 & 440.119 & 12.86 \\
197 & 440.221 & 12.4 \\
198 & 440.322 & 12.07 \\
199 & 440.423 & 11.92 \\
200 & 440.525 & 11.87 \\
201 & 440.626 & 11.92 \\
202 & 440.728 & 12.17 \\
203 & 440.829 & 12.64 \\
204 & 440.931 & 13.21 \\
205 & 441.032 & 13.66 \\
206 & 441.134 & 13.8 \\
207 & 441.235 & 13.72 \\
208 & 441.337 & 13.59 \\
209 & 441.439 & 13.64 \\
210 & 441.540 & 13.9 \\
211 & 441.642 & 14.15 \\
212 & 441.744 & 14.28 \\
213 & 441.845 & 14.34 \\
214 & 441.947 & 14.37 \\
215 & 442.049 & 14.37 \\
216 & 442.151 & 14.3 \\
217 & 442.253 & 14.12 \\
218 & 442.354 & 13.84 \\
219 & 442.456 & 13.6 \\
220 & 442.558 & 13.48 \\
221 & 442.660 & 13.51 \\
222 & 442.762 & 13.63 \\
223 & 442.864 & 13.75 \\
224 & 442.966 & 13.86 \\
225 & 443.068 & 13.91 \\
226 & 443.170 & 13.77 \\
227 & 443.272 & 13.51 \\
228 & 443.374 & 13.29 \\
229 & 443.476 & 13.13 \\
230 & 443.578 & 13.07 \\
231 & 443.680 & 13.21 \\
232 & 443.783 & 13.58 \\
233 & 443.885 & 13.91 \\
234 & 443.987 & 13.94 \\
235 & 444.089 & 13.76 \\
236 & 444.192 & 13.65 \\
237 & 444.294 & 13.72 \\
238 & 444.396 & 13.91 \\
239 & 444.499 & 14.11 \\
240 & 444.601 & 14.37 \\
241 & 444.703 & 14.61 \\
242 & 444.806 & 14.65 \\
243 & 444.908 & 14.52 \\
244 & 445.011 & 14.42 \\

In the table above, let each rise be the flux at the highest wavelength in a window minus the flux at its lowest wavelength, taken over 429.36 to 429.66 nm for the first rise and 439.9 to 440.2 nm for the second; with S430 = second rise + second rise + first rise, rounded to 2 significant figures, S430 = -1.9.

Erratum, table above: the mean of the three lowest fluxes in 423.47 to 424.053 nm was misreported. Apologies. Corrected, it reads 11.1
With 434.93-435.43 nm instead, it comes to 13.0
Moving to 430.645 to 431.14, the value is 8.3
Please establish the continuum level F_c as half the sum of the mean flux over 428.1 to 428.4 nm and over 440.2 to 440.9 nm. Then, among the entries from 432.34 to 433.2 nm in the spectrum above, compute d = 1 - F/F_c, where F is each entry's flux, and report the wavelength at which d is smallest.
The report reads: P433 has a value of 433.182 nm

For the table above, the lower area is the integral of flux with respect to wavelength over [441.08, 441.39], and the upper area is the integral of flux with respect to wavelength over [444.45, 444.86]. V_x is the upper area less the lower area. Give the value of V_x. 1.7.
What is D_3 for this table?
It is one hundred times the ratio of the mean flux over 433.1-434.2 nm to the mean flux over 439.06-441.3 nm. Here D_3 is 92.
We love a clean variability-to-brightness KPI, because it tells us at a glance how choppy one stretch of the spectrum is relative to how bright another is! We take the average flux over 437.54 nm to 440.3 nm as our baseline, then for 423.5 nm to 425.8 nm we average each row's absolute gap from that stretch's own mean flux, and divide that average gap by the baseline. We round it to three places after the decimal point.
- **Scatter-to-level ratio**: 0.017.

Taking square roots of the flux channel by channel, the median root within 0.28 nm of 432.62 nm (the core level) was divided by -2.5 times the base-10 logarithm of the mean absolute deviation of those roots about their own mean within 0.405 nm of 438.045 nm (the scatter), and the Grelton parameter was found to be 1.01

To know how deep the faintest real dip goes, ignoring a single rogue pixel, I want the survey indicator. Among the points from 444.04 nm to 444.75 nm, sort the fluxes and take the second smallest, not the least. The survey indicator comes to 13.72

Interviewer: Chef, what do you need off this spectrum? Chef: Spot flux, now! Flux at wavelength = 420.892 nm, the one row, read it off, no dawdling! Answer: 12.55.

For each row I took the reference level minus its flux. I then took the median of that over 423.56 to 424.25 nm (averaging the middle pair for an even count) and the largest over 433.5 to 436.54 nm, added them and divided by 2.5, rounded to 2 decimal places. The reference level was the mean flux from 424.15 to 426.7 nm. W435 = 0.34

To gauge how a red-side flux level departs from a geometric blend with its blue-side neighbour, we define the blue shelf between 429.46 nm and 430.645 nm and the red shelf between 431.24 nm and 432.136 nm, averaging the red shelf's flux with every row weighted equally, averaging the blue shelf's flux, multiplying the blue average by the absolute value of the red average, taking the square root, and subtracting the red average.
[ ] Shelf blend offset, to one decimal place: -1.8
